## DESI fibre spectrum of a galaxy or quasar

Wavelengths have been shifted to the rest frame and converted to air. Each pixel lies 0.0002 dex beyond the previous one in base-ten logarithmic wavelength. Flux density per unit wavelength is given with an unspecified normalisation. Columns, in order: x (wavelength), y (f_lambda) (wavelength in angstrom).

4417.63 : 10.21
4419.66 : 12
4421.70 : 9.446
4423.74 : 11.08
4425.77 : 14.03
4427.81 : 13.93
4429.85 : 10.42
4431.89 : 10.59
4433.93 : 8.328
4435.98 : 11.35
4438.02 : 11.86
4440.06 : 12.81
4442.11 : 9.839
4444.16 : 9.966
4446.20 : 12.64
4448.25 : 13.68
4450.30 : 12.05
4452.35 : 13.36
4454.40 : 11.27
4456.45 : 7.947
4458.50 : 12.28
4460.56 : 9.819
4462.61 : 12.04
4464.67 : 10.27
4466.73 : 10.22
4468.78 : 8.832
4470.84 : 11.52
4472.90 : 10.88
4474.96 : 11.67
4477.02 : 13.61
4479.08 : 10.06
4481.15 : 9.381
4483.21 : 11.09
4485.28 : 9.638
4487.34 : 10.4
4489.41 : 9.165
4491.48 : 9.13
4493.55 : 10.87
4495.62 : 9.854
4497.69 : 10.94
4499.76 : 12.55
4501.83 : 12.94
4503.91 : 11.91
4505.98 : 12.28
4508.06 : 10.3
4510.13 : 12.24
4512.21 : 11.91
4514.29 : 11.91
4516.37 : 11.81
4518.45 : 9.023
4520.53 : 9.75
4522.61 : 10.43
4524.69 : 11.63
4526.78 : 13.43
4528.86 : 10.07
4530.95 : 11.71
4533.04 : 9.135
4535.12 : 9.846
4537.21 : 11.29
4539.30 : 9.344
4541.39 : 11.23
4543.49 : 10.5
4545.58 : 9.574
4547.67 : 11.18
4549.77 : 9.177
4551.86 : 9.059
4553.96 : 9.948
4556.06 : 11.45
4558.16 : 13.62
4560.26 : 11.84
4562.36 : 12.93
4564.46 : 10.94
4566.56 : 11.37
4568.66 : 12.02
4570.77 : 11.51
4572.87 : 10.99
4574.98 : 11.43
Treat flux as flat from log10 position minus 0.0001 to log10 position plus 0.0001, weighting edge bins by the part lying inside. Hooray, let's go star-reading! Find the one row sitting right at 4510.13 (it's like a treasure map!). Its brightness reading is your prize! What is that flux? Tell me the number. 12.24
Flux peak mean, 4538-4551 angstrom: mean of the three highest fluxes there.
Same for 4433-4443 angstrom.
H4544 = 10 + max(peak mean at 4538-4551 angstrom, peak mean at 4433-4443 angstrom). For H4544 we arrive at 22.0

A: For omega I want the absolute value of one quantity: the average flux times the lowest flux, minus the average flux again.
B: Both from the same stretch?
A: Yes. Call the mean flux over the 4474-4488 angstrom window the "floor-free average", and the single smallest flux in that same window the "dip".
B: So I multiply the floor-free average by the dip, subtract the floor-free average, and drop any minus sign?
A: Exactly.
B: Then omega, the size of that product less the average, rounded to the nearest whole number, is 91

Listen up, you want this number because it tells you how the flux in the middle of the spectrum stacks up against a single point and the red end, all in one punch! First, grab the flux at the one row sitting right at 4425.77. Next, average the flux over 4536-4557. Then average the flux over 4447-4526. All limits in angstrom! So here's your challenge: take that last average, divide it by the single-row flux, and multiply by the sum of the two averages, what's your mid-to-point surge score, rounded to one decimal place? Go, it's 16.7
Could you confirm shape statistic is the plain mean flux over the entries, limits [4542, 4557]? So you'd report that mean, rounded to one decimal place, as 10.1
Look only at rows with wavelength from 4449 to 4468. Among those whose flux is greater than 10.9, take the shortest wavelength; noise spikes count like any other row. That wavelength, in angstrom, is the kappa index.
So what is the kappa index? 4450.30 angstrom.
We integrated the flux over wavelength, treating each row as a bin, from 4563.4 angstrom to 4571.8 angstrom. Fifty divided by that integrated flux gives 0.52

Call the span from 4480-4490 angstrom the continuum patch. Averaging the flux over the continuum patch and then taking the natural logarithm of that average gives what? 2.30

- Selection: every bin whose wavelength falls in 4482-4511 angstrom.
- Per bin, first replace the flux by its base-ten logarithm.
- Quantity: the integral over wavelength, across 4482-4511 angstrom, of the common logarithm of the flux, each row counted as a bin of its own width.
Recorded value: 30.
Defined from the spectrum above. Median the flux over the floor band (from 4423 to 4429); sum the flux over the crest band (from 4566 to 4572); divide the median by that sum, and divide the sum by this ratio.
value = 87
